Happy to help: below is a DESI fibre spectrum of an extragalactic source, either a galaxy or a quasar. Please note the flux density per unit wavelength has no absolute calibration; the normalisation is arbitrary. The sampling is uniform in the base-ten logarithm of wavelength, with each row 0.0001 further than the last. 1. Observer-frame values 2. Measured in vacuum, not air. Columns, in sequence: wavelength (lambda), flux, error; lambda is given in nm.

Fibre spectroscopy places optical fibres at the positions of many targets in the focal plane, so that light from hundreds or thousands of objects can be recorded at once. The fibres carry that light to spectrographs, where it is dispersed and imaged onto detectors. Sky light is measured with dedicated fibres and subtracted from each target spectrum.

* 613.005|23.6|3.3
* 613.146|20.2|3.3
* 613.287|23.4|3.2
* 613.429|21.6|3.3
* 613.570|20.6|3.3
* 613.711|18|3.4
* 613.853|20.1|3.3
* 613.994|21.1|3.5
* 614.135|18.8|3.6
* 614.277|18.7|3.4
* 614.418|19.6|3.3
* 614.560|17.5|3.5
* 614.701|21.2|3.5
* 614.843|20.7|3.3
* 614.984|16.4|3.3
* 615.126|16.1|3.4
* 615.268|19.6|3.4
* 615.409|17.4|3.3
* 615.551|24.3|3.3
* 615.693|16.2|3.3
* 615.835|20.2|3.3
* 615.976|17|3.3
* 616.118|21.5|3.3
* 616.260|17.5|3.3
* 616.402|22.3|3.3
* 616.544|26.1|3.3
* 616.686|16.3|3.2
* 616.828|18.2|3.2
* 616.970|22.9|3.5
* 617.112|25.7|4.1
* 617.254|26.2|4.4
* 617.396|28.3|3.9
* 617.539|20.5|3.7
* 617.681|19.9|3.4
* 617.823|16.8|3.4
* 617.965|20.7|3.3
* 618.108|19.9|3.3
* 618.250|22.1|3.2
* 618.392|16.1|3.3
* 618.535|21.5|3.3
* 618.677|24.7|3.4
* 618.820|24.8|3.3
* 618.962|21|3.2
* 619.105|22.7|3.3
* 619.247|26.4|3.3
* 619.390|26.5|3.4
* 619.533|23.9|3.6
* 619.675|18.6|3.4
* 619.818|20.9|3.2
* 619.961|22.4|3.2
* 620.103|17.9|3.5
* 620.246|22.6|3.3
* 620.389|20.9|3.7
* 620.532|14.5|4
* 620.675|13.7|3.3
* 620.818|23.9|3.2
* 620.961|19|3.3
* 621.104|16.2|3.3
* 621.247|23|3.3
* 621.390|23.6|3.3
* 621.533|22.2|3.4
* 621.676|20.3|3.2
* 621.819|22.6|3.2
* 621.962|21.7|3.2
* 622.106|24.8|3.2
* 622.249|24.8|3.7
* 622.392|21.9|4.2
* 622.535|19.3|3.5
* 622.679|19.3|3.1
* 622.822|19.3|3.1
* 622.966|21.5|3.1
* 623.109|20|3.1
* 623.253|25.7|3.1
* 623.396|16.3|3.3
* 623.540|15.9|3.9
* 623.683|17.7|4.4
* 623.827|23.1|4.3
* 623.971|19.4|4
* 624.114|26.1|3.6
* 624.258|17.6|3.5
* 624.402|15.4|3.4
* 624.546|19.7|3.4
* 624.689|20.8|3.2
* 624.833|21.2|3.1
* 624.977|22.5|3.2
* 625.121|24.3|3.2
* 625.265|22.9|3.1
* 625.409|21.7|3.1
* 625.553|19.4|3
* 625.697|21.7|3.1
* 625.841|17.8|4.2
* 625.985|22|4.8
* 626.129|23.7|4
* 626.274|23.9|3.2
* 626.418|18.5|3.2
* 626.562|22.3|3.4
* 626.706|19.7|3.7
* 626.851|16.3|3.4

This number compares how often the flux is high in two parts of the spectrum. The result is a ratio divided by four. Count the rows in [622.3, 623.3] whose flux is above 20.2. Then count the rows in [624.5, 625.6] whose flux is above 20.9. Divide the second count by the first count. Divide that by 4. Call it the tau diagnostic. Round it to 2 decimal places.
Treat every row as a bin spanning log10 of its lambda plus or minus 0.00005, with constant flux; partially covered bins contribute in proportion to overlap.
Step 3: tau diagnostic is 0.42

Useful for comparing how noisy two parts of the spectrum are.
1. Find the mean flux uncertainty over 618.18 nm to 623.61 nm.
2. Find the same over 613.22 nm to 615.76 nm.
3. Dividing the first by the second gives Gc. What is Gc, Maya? 1.00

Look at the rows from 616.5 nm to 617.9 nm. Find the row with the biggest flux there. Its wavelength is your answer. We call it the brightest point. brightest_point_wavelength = 617.396 nm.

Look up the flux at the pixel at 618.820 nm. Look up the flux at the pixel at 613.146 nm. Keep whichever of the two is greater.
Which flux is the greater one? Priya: 25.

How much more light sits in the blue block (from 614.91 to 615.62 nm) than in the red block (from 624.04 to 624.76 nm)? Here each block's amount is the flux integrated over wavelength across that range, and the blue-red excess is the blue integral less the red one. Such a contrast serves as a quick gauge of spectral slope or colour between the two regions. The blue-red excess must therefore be -1.0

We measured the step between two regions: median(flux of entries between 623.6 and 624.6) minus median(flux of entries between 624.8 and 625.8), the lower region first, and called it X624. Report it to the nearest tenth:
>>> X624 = -2.3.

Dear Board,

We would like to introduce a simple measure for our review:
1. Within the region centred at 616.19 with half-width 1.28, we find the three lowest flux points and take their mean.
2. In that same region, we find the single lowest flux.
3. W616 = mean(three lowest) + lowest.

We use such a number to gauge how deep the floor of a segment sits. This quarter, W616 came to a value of 32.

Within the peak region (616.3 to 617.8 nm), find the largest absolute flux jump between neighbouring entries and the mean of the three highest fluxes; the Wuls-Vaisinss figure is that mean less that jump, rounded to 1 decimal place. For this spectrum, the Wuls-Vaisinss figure 17.1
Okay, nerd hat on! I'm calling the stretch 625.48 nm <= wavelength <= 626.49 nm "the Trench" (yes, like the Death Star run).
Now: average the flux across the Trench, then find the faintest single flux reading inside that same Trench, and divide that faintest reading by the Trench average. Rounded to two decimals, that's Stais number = 0.85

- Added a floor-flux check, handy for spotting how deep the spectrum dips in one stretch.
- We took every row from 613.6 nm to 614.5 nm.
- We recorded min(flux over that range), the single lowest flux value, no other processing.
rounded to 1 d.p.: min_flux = 18.0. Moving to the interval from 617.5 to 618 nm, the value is 16.8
